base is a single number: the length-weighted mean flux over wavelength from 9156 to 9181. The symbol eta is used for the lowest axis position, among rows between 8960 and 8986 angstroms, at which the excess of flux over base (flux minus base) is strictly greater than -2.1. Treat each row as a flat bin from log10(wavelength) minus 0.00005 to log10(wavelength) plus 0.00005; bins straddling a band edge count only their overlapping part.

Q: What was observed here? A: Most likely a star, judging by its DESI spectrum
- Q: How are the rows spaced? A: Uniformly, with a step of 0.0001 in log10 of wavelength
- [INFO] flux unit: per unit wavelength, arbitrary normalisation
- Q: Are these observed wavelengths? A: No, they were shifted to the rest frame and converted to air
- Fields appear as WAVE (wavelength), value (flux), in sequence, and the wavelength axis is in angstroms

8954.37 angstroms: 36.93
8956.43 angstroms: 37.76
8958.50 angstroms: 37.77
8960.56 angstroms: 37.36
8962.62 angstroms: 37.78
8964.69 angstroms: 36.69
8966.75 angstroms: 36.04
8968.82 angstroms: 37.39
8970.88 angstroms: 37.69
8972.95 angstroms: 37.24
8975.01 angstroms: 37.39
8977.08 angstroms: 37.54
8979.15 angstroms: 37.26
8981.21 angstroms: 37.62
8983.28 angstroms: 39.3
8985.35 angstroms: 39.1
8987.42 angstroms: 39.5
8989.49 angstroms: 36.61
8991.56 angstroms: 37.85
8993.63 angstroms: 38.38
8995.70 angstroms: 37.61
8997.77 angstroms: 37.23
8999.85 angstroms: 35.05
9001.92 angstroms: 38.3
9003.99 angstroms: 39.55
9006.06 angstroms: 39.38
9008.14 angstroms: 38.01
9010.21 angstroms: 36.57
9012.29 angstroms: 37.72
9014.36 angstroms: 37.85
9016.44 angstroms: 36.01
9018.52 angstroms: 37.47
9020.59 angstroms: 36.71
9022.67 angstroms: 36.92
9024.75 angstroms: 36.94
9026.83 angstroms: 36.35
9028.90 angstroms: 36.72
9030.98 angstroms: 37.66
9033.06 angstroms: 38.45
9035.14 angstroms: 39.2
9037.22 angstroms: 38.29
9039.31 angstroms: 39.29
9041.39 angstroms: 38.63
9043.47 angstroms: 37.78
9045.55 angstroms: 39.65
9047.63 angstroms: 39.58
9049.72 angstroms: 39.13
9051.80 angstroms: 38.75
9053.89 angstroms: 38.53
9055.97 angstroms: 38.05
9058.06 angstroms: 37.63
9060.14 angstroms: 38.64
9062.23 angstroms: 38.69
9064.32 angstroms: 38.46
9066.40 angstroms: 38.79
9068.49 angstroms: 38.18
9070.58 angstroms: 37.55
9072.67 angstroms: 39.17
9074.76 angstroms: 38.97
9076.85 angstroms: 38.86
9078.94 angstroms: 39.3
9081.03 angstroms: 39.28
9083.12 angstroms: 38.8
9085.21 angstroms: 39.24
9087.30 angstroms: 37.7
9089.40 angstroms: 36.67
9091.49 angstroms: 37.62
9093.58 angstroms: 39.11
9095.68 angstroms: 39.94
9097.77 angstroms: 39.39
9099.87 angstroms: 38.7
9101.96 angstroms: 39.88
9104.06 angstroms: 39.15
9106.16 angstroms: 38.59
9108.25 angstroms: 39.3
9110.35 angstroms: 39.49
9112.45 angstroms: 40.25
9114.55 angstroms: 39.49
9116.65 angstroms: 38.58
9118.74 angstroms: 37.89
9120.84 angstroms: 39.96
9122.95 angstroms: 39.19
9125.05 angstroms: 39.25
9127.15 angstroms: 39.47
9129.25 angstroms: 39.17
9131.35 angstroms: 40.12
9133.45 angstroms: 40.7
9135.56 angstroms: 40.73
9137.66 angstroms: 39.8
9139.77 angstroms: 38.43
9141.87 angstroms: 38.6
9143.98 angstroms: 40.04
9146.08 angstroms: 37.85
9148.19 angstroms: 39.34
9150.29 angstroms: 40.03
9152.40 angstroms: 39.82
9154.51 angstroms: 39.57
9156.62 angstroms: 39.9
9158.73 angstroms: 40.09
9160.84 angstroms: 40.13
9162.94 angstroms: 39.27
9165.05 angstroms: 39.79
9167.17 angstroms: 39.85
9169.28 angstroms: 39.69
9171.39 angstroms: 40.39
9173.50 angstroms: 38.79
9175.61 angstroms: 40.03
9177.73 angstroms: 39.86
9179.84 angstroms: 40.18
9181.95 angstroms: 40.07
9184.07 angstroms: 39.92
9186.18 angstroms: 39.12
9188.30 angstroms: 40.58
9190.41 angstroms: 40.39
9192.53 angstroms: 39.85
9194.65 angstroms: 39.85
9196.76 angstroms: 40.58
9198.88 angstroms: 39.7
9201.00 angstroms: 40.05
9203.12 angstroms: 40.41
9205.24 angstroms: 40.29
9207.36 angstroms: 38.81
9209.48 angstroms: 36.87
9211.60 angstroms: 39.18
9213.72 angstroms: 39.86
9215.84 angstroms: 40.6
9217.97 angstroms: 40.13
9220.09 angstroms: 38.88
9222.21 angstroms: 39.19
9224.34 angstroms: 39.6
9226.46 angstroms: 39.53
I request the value 8962.62 angstroms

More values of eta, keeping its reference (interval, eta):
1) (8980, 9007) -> 8983.28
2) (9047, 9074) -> 9047.63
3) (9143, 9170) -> 9143.98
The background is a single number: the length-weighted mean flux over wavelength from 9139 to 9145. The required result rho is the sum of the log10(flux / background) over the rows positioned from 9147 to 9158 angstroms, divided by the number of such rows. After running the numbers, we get 0.008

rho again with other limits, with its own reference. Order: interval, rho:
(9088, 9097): -0.008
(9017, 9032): -0.024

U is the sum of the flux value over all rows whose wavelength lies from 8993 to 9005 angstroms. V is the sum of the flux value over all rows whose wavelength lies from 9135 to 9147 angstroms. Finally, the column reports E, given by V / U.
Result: 1.04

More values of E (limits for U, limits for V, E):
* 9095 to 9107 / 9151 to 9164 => 1.01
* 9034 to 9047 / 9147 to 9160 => 1.03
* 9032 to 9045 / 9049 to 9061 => 1.00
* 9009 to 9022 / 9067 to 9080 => 1.04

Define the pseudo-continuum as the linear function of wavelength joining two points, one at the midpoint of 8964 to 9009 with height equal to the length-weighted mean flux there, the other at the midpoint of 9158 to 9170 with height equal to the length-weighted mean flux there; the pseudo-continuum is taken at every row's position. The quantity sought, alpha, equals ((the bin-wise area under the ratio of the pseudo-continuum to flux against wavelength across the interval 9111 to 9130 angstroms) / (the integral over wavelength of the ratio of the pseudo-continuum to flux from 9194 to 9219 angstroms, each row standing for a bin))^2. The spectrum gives 1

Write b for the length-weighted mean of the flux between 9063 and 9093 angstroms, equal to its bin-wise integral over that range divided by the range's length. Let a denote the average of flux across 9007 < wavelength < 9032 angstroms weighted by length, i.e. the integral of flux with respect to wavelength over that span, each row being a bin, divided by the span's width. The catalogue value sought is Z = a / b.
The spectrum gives 0.96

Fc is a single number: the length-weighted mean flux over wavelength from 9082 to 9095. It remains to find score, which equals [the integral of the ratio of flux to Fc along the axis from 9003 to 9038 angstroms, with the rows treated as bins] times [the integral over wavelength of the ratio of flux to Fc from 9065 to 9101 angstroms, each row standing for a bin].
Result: 1254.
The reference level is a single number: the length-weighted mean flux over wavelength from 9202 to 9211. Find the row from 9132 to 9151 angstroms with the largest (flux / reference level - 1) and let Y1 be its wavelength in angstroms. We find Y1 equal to 9135.56 angstroms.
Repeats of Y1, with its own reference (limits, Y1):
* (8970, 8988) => 8987.42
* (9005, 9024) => 9006.06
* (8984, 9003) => 8987.42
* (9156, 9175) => 9171.39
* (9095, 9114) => 9112.45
